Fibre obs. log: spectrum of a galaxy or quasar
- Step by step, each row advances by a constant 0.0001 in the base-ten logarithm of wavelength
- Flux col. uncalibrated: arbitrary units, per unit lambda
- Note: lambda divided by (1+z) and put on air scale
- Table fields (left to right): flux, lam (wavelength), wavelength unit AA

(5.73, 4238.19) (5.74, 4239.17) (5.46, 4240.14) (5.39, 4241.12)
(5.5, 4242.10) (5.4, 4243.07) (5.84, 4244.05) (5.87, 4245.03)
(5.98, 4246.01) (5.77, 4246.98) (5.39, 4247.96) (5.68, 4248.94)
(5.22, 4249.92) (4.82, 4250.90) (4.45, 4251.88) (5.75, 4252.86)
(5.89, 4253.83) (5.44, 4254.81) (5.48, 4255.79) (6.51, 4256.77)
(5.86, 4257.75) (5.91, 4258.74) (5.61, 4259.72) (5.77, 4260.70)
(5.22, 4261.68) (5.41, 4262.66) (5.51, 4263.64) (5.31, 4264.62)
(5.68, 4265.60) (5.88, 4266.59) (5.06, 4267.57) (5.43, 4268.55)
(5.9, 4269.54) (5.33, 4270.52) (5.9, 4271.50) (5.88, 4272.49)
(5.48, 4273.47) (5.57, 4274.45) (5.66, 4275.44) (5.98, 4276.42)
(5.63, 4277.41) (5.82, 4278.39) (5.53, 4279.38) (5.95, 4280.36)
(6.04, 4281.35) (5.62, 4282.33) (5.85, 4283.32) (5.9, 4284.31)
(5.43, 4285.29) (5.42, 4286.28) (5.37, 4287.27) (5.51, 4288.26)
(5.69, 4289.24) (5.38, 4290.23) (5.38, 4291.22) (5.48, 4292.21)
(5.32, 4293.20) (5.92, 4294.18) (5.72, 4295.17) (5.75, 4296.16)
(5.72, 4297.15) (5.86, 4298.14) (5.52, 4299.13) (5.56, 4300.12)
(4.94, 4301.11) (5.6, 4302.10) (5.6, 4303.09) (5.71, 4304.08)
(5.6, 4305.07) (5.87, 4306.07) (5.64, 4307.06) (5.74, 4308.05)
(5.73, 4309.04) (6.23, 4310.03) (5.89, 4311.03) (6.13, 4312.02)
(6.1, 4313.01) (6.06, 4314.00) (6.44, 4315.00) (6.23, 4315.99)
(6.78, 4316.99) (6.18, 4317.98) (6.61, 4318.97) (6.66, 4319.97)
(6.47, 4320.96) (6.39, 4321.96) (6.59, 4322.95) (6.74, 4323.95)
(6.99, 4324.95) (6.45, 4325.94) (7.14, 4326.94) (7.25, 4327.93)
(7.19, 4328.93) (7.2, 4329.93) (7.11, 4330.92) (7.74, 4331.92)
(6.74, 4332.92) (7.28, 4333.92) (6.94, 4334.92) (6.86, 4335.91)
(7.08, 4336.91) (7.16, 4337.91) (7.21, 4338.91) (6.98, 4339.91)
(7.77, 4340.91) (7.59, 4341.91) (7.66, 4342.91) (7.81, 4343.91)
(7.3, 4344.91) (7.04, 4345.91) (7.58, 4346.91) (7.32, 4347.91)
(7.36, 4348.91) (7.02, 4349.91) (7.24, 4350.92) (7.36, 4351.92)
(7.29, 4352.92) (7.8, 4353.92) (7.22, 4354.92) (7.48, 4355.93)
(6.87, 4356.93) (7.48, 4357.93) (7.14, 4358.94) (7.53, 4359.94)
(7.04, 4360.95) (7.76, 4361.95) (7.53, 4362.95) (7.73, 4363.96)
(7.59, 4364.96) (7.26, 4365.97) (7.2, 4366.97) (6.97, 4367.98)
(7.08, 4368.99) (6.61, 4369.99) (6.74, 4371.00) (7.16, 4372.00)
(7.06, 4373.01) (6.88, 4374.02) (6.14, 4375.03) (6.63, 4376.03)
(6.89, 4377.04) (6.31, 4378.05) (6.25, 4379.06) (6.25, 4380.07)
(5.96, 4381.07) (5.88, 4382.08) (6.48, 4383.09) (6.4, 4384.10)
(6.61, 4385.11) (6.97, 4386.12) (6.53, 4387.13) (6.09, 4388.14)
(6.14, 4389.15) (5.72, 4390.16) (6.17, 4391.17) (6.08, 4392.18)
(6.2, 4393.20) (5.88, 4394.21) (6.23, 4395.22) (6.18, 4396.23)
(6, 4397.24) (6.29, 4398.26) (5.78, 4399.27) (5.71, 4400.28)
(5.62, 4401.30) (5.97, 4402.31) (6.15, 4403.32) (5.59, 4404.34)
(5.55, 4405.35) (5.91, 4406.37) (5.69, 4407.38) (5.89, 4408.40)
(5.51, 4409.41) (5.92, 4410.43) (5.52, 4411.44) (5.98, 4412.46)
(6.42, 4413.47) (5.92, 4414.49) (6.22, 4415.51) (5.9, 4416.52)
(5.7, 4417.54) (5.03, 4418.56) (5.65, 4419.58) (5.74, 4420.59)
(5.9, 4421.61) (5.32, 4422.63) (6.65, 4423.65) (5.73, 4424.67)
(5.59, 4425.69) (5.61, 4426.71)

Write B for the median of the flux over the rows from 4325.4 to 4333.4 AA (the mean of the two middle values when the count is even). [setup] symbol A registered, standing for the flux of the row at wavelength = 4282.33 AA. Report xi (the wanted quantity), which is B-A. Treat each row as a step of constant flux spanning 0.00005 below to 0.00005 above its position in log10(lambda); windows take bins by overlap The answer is 1.5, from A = 5.62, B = 7.2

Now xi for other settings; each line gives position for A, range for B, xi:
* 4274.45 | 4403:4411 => 0.2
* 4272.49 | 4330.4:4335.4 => 1.2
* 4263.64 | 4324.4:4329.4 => 1.6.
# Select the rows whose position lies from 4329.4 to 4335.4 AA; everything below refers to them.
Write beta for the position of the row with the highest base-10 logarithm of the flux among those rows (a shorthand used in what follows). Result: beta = 4331.92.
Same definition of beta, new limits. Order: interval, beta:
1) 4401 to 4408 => 4403.32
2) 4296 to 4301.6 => 4298.14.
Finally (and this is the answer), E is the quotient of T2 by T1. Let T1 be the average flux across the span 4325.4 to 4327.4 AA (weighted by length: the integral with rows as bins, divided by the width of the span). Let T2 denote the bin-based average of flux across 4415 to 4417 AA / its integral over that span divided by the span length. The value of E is 0.9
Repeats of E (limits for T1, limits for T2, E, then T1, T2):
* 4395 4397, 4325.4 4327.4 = 1.1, 6.19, 6.8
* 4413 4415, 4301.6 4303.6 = 0.9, 6.15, 5.6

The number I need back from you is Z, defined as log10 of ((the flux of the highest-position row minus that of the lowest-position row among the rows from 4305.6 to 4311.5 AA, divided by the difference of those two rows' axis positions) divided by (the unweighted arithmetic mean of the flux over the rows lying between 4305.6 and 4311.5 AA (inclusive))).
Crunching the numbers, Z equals -3.16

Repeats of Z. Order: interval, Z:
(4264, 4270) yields -1.66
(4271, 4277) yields -2.55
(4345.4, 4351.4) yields -2.26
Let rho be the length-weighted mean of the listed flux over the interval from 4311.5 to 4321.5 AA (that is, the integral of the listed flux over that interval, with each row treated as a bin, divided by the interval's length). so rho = 6.4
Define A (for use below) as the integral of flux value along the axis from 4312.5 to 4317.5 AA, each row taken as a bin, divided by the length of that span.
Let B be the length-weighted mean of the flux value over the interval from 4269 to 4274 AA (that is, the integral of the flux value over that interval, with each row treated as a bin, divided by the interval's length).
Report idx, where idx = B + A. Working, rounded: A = 6.32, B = 5.7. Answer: 12.0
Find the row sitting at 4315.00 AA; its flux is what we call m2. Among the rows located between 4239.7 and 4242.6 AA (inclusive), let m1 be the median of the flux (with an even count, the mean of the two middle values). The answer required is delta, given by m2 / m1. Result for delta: 1.18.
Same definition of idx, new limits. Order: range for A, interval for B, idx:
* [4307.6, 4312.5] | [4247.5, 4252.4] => 11.1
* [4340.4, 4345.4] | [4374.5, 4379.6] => 14.1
